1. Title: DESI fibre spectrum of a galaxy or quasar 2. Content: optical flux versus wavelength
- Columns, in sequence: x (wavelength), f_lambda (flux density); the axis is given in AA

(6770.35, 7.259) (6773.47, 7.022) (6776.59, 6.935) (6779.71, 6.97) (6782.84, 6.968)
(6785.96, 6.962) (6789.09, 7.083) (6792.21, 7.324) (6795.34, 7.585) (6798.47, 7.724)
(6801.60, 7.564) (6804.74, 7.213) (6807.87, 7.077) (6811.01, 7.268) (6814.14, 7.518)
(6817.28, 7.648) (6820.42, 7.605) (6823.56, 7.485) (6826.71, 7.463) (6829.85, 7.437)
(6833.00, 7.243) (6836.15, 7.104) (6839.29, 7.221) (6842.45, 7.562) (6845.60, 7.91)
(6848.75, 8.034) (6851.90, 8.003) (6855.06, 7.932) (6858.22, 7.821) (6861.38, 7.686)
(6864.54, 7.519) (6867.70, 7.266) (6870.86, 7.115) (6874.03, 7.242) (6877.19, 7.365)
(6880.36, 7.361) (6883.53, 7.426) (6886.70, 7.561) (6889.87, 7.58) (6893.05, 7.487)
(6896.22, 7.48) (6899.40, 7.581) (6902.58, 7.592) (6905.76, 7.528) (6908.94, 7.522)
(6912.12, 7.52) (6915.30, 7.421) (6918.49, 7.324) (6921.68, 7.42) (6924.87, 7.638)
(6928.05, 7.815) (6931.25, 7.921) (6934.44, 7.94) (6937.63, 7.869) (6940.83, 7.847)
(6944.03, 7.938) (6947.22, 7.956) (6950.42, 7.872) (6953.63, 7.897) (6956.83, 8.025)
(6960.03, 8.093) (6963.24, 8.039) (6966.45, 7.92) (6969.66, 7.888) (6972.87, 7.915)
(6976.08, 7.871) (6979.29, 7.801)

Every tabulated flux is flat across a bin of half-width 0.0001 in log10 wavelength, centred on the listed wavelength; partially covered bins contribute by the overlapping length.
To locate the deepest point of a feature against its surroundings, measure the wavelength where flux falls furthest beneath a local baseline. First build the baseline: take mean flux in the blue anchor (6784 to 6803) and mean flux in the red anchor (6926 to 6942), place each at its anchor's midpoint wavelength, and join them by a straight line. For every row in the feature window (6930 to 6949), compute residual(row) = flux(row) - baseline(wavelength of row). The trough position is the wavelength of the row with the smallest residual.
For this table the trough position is 6940.83 AA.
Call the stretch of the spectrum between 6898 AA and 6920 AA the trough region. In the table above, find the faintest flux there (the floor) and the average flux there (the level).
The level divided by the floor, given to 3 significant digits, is 1.02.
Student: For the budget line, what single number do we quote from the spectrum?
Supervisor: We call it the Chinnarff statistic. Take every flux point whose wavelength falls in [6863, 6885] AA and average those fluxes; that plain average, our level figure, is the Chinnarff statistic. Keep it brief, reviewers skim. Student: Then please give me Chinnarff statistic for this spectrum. 7.33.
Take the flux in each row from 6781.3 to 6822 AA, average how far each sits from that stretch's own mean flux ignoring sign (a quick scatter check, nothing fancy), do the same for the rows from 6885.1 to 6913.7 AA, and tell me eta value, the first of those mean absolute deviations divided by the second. 6.8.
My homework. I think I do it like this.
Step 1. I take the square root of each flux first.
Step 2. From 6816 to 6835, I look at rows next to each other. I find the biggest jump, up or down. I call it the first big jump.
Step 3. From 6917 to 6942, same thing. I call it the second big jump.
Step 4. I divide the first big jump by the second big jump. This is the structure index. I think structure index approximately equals 0.90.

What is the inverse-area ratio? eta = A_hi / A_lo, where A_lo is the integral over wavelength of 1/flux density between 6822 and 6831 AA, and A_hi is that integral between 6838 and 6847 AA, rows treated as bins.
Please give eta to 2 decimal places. 0.99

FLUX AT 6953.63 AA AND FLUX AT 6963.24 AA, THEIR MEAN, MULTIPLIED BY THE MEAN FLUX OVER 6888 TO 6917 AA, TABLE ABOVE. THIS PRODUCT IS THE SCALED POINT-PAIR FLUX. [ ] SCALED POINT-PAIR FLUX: 60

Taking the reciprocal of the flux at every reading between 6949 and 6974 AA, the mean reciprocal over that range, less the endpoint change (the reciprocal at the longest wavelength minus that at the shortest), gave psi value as 0.126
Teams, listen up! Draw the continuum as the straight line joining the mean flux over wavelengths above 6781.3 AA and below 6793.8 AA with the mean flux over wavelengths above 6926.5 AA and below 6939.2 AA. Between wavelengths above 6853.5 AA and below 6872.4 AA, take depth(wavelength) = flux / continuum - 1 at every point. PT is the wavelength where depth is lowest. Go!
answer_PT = 6870.86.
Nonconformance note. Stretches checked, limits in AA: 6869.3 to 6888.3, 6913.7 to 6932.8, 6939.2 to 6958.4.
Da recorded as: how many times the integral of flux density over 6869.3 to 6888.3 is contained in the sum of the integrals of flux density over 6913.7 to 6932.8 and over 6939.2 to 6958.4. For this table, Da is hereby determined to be 2.13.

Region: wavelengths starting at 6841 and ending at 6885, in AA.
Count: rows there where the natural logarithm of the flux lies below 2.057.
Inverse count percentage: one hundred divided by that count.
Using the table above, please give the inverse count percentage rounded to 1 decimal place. 10.0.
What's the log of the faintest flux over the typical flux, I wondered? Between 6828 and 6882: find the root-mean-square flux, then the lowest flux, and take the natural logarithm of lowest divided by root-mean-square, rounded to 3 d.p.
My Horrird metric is -0.058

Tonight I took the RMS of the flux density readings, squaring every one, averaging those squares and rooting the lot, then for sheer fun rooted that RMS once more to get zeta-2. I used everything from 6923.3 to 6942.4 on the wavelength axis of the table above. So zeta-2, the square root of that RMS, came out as 2.80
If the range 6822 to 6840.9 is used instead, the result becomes 2.71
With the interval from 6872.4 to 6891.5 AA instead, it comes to 2.72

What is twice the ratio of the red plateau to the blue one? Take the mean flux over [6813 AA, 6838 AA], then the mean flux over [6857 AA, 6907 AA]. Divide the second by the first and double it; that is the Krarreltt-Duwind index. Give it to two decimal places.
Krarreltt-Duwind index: 2.01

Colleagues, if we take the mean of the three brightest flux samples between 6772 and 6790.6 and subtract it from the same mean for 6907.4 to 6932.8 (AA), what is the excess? 0.77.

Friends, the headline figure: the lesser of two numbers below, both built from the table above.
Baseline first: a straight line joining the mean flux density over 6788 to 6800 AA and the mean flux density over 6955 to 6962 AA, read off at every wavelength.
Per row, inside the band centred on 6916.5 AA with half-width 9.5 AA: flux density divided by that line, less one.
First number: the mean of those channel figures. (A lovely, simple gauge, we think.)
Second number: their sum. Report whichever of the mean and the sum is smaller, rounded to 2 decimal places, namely -0.32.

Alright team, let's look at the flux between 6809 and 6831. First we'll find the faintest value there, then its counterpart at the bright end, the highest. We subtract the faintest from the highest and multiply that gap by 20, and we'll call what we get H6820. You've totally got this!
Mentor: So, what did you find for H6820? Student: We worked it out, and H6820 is 8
